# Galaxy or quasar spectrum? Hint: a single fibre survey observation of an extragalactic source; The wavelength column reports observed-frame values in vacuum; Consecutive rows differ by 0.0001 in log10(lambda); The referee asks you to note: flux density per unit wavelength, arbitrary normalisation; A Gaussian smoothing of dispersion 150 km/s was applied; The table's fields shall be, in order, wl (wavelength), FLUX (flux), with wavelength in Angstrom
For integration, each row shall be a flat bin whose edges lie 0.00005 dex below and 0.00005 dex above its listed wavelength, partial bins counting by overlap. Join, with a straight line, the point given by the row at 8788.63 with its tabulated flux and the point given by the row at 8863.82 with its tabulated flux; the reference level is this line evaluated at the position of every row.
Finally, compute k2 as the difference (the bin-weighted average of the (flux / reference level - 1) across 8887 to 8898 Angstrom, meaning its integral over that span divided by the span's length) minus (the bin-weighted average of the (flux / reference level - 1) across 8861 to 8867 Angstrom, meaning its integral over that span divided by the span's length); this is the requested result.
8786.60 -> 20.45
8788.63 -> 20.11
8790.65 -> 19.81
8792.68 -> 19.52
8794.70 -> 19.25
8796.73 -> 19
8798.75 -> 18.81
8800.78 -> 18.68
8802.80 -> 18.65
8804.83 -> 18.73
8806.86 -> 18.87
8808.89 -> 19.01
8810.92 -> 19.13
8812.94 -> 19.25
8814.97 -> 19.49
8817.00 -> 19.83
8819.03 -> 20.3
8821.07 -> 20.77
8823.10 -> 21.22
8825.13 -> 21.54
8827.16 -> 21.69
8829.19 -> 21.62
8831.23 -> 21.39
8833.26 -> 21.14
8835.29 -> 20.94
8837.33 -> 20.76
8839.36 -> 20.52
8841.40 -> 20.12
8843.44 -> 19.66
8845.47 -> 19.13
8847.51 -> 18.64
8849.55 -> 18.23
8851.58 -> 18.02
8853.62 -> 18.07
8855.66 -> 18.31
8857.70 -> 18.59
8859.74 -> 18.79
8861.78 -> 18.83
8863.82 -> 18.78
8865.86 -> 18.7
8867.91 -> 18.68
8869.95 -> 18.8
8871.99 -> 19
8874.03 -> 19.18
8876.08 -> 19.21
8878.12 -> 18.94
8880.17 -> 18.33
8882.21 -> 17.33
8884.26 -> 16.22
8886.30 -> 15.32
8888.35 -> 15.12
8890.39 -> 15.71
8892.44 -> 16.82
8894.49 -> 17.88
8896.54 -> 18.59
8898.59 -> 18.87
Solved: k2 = -0.08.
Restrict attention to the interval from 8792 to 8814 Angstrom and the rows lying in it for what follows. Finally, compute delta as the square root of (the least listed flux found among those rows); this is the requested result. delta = 4.32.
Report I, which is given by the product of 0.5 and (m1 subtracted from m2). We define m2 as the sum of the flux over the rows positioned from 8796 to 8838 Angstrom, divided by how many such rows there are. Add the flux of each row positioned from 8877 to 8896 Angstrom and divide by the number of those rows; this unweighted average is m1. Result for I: 1.6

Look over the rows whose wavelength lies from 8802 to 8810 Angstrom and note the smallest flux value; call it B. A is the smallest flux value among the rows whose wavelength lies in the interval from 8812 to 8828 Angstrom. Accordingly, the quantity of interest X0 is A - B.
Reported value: 1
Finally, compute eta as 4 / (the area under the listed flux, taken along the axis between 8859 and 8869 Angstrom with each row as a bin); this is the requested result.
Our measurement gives 0.0213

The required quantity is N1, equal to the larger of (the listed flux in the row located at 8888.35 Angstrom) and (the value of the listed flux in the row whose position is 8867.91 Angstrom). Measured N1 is 18.7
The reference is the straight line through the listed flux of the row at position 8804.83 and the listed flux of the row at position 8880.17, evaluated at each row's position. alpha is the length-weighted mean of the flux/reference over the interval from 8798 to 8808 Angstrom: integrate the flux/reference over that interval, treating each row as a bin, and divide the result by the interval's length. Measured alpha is 1.00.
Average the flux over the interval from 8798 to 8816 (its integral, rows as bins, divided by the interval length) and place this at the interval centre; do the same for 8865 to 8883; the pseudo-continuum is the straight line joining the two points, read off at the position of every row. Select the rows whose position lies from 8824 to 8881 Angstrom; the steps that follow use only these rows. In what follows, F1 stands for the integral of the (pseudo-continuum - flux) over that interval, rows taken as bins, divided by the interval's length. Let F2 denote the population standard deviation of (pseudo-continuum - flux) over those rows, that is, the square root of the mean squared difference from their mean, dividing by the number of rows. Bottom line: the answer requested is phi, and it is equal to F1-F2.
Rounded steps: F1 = -0.71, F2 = 1.13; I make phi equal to -1.8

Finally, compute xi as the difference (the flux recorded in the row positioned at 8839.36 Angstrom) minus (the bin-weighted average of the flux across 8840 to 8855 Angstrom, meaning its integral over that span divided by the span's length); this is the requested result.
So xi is 1.7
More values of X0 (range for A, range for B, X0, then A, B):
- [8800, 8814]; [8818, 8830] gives -2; 18.65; 20.3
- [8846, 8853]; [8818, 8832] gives -2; 18.02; 20.3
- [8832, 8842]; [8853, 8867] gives 2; 20.12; 18.07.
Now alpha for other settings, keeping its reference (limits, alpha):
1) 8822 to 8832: 1.15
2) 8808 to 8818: 1.04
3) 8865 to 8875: 1.03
